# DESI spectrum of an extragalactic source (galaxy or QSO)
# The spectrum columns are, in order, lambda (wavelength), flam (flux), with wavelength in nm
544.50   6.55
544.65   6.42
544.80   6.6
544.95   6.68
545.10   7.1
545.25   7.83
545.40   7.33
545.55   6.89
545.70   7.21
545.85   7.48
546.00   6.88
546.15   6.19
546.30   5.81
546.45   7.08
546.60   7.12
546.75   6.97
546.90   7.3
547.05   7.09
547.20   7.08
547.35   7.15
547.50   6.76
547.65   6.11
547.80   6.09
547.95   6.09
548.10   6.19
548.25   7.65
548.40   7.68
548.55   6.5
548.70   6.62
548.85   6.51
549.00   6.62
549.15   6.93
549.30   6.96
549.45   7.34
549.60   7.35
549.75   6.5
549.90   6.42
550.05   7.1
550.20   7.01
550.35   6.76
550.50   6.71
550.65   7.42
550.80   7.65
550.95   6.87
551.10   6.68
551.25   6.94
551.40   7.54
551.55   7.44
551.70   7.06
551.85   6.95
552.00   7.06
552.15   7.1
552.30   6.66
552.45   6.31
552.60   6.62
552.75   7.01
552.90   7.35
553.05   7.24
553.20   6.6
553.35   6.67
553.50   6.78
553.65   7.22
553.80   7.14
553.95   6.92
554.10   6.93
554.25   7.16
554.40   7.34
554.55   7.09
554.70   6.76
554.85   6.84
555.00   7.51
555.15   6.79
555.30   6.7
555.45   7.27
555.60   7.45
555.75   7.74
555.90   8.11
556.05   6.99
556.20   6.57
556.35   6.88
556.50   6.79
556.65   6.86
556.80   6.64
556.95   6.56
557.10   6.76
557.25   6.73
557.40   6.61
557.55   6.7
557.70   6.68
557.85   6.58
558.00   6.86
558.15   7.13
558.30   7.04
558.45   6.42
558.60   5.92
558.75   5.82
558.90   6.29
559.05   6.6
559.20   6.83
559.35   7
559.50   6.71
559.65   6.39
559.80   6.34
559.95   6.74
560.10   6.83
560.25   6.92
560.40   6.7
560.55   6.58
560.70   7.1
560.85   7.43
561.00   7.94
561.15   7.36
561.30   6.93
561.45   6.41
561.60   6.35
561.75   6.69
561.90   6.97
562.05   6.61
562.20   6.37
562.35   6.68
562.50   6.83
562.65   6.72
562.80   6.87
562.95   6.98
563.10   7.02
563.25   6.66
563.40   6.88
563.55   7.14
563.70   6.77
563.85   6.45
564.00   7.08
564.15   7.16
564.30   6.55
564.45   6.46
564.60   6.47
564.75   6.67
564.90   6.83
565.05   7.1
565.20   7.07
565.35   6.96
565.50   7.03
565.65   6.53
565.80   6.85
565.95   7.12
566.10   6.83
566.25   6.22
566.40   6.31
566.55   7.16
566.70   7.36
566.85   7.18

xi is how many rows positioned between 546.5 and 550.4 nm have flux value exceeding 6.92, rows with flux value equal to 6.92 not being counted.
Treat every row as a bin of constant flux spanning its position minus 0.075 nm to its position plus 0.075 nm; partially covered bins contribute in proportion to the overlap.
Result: 14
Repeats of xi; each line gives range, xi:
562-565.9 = 9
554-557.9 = 10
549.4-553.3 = 16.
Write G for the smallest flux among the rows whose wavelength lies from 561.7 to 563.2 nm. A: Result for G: 6.37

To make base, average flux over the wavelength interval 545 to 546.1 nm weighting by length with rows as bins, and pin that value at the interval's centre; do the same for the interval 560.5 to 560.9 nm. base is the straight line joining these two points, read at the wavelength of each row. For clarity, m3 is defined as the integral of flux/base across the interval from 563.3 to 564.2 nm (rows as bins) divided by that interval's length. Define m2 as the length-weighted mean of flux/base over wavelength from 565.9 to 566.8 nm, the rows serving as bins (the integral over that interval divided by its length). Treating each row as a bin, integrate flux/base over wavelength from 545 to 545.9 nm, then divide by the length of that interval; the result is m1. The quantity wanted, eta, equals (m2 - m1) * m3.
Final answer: -0.030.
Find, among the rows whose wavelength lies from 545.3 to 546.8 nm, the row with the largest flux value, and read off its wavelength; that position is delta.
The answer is 545.85 nm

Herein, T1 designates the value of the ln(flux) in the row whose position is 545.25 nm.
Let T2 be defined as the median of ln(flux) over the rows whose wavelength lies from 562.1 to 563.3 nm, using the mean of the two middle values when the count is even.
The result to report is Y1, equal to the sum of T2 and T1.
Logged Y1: 3.97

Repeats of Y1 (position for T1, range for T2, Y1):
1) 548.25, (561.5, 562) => 3.94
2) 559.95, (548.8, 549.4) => 3.82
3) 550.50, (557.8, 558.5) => 3.83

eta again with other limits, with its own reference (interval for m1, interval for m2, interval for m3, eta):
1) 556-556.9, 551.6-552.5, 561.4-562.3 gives 0.009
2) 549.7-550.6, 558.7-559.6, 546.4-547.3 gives -0.017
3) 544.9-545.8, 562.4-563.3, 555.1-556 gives -0.023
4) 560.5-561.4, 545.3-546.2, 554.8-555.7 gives -0.049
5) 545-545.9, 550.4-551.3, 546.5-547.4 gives -0.025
